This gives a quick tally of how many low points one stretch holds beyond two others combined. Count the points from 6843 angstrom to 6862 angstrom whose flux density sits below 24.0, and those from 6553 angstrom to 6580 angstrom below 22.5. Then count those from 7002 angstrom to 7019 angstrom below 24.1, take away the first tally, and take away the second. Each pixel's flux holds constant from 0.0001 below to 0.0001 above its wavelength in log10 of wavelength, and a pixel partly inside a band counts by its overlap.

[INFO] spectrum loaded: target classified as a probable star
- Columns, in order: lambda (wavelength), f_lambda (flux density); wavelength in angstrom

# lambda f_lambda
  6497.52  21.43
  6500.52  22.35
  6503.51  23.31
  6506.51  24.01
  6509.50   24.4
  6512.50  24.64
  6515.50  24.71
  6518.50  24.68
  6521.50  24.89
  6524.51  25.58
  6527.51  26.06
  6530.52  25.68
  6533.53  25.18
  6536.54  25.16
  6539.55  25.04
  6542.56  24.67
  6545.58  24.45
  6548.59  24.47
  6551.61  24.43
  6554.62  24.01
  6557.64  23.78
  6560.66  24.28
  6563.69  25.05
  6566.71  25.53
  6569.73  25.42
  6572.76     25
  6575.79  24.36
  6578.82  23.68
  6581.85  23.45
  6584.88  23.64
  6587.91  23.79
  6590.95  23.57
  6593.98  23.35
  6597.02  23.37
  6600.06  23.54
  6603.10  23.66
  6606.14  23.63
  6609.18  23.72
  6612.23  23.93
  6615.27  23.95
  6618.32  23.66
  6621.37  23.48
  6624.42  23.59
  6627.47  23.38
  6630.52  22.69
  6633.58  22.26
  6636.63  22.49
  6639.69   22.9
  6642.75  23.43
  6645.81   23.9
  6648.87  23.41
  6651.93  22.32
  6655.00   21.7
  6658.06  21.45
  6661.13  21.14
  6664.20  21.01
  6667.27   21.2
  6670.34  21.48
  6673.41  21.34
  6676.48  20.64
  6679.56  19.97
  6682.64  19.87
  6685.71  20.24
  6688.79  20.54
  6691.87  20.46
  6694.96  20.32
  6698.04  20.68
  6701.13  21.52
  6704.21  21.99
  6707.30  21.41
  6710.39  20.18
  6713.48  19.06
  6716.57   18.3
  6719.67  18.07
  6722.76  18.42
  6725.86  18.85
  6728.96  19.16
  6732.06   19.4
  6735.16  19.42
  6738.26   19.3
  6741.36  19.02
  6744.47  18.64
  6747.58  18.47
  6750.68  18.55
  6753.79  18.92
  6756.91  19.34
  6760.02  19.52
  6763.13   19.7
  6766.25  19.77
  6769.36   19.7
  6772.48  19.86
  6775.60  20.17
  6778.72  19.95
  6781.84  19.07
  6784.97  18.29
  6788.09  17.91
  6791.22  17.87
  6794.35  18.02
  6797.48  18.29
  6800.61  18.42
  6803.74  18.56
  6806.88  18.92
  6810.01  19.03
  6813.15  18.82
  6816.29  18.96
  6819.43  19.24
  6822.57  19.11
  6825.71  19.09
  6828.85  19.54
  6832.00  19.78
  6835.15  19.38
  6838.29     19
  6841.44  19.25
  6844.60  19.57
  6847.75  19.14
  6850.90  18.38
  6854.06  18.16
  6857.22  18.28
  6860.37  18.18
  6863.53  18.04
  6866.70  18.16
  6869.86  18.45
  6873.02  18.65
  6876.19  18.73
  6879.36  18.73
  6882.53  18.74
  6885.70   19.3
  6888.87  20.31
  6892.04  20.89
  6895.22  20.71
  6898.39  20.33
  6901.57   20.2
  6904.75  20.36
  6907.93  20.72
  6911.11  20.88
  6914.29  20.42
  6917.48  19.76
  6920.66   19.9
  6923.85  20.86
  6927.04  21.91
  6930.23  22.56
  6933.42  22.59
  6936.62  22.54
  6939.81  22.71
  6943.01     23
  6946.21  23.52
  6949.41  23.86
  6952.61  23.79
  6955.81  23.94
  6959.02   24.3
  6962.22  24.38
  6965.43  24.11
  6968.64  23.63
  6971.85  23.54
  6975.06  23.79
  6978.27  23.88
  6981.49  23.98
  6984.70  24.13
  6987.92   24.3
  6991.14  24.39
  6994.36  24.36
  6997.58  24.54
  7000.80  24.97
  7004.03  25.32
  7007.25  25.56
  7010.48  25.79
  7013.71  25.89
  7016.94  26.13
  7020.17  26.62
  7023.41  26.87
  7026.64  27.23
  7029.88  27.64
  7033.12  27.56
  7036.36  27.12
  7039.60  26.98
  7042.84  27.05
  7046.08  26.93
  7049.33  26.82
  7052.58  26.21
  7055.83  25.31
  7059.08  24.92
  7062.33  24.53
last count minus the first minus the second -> -6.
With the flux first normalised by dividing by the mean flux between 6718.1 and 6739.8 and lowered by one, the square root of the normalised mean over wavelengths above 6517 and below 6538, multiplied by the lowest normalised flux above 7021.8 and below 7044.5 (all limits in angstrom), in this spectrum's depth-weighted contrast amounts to 0.243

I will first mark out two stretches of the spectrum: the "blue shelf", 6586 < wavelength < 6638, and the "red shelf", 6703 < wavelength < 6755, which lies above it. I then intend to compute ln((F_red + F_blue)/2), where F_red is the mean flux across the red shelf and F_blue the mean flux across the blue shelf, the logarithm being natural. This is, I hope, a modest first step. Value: 3.060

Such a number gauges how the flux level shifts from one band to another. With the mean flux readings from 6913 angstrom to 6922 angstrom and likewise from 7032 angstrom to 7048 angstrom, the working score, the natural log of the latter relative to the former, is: 0.30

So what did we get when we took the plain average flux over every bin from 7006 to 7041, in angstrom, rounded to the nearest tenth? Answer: 26.7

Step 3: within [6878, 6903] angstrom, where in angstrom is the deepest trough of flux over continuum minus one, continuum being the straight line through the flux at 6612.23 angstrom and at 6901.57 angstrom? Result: 6879.36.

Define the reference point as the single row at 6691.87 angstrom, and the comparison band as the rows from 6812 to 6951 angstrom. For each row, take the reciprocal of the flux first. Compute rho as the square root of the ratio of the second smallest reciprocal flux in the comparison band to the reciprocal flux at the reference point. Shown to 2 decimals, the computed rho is 0.93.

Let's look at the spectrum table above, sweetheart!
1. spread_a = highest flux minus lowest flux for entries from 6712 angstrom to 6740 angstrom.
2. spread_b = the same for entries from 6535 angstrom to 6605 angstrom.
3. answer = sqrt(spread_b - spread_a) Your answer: 0.91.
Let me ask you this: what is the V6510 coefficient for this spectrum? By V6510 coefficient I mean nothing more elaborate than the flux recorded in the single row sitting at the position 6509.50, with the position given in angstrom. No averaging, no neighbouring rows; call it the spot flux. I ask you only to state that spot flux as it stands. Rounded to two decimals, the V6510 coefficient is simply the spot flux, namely 24.40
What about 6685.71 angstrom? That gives 20.24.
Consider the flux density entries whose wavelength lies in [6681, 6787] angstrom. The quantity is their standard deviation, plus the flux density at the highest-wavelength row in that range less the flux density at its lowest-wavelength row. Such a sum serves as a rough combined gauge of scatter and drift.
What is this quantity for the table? -0.6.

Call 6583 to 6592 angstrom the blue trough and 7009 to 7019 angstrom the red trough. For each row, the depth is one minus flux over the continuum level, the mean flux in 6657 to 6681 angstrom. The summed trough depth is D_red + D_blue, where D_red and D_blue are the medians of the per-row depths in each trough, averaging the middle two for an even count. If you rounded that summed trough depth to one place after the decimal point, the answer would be -0.4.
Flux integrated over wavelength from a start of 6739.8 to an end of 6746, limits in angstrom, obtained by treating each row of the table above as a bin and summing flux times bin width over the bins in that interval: 117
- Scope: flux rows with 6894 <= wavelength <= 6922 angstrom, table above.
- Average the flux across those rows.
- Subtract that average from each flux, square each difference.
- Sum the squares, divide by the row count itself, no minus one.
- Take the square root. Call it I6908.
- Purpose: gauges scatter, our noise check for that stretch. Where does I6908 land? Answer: 0.35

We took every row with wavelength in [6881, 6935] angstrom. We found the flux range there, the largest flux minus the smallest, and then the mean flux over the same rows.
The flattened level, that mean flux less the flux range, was 17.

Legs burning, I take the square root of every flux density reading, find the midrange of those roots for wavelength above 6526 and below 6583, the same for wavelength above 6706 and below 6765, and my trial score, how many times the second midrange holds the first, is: 0.89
